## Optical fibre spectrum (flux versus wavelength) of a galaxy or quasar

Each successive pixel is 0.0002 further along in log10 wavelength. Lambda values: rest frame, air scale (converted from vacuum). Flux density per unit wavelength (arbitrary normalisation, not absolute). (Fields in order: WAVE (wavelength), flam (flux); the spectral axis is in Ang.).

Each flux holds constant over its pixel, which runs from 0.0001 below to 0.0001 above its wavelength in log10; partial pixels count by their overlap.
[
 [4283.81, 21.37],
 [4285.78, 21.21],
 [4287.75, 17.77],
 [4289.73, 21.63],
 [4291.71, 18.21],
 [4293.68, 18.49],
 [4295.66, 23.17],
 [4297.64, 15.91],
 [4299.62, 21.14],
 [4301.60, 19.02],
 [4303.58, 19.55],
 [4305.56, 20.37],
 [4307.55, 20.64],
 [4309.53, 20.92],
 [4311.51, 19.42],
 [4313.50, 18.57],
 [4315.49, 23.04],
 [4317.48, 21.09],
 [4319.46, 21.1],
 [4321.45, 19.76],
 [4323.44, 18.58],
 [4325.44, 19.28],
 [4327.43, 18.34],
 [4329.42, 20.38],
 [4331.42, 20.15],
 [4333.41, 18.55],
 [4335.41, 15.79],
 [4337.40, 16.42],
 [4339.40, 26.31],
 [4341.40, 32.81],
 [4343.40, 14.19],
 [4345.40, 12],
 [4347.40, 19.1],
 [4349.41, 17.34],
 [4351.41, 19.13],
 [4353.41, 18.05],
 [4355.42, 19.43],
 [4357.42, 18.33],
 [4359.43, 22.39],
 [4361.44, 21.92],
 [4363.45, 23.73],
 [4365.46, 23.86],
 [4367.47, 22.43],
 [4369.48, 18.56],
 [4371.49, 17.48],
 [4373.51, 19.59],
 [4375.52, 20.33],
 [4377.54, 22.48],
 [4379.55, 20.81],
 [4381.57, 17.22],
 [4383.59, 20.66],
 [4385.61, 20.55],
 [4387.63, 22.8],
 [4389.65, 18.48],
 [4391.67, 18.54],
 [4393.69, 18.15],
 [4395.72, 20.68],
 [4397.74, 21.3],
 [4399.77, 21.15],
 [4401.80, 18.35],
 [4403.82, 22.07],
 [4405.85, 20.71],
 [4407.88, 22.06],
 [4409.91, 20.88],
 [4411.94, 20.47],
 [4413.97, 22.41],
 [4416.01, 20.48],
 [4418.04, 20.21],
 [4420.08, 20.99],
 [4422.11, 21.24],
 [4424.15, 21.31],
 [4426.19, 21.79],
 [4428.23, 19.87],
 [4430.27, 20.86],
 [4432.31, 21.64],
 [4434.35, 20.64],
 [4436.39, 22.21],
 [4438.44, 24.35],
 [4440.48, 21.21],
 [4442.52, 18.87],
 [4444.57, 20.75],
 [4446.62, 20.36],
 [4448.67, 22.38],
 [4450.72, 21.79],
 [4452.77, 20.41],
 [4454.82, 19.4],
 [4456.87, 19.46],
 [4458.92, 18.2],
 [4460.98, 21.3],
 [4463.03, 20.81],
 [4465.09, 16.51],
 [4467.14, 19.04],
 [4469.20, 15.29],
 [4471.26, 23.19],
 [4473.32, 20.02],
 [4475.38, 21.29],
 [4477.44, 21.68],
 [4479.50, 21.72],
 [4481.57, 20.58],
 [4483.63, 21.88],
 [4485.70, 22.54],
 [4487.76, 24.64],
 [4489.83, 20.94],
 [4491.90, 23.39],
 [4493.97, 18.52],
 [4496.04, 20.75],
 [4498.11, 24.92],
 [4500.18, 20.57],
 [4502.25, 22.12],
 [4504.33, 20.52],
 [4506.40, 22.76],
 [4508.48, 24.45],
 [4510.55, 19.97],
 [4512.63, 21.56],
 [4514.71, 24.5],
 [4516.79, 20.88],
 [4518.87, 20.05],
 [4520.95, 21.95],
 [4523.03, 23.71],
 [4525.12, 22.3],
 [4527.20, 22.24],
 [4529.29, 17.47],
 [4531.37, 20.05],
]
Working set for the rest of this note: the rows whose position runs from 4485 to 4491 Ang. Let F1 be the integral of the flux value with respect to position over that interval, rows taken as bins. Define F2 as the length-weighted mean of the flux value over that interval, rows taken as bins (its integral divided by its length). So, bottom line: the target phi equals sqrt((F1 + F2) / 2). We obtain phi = 8.92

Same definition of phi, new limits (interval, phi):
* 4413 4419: 8.58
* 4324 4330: 8.20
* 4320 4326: 8.22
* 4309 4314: 7.67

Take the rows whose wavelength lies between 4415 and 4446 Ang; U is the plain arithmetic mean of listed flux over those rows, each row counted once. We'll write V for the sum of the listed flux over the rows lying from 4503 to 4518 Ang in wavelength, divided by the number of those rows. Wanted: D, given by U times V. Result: 466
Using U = 21.1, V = 22.1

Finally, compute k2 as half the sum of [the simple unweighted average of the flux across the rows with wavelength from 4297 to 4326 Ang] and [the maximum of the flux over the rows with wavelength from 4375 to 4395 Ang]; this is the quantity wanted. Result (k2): 21.3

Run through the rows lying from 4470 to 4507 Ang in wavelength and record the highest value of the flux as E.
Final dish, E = 24.92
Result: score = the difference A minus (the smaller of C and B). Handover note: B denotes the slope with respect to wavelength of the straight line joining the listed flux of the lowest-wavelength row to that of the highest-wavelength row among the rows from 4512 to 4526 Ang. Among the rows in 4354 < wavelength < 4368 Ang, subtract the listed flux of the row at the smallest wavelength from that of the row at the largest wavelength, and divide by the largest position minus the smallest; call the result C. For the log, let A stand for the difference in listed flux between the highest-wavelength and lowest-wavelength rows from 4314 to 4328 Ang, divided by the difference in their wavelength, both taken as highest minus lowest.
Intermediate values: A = -0.4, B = 0.1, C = 0.25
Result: -0.5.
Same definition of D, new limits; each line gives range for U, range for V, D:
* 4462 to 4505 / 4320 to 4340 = 406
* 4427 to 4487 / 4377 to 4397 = 413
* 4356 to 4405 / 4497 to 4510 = 462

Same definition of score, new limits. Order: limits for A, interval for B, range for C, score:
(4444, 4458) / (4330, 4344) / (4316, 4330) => 0.4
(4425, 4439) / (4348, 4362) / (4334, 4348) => -0.1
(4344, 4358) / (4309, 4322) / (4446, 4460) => 0.7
